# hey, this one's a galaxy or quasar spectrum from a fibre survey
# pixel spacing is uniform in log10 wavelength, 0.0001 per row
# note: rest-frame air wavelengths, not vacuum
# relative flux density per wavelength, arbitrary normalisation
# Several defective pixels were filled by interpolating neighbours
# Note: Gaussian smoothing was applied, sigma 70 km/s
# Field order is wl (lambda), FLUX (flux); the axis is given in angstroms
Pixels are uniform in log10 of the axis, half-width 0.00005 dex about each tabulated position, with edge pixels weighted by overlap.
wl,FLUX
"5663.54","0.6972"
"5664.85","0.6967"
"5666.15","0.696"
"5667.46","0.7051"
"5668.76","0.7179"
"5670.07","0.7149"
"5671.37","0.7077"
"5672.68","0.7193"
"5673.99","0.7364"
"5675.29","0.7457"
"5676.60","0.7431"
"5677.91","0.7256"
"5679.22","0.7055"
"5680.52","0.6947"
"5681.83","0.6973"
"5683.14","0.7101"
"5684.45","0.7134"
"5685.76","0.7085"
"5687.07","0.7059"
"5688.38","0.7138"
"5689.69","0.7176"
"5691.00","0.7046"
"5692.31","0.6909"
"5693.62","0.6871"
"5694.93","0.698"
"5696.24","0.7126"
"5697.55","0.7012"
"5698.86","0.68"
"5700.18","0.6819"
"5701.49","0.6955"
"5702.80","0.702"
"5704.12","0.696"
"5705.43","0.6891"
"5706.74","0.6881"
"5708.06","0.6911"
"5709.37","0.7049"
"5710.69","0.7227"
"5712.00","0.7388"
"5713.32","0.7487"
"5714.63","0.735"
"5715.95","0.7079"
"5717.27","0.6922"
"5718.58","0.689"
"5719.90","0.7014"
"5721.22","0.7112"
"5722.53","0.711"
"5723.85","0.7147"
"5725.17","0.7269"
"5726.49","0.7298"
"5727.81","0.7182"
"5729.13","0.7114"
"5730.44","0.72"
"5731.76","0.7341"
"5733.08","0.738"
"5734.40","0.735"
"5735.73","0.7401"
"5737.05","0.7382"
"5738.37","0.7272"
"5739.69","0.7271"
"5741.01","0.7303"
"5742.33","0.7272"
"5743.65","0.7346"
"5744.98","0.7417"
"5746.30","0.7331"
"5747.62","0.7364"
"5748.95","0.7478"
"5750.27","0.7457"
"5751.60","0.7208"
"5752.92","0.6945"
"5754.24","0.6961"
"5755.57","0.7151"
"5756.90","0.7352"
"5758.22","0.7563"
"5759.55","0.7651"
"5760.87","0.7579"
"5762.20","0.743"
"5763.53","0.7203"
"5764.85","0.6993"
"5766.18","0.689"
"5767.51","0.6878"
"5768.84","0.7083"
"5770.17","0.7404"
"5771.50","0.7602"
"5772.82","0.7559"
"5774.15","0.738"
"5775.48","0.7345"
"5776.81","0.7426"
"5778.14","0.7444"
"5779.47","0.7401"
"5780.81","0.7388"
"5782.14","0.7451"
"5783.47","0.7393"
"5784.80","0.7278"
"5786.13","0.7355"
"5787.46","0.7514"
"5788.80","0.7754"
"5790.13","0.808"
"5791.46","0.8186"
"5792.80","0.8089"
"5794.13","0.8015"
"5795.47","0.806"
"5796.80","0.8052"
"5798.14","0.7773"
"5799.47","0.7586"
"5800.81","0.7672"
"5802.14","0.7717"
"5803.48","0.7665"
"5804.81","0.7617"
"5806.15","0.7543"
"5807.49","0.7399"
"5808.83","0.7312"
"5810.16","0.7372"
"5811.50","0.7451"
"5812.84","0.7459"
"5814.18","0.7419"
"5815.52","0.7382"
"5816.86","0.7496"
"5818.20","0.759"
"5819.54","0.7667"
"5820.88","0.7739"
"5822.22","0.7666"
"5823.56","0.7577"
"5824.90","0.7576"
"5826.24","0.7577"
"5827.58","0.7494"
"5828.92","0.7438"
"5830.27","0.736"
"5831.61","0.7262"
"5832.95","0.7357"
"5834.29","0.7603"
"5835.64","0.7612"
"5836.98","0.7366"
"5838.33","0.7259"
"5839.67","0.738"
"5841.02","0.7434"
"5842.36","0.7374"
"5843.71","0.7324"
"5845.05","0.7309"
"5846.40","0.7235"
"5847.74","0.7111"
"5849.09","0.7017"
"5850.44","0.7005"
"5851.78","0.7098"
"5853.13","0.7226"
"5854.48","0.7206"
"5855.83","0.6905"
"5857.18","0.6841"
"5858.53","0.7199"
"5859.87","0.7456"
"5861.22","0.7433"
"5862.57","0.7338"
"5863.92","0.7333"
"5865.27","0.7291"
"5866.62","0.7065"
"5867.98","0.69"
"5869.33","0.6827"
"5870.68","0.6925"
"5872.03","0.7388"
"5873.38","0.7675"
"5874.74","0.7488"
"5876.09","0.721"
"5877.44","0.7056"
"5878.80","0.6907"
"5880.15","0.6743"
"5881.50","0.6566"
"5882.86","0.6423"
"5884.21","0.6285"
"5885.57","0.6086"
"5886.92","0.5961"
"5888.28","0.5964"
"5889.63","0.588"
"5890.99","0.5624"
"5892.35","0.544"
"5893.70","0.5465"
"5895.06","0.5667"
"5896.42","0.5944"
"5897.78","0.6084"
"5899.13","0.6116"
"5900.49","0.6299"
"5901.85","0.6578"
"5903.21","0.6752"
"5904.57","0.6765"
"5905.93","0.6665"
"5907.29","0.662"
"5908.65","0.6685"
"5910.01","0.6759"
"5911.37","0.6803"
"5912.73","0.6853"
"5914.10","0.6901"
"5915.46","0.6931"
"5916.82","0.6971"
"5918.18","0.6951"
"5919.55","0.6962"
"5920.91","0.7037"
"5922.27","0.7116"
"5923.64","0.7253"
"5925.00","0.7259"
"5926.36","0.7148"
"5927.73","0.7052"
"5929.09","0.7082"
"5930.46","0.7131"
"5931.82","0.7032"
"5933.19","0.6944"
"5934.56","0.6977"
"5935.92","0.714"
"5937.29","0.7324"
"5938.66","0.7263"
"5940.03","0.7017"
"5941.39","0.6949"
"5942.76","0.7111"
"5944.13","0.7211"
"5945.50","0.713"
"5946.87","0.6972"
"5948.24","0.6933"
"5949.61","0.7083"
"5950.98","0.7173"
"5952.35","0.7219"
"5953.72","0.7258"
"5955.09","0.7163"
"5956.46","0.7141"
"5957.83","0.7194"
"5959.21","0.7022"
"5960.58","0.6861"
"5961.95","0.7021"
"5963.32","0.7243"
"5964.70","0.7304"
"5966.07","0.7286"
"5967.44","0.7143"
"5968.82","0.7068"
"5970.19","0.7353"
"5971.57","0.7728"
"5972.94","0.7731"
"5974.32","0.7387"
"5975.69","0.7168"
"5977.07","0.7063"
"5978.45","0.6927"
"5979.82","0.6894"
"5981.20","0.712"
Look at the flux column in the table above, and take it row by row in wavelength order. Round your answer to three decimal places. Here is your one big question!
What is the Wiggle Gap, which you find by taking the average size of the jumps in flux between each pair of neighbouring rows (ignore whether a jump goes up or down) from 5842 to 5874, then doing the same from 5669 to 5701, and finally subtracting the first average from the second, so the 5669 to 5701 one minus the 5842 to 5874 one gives -0.004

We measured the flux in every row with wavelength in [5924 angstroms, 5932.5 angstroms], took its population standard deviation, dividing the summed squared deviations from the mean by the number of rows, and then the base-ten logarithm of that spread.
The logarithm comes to -2.12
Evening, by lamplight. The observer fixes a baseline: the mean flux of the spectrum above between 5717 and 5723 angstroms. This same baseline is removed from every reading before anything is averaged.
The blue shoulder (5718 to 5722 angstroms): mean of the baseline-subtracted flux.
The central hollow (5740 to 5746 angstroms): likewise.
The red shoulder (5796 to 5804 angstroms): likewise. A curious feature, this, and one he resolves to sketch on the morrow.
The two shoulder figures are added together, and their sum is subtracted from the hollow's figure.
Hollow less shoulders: -0.041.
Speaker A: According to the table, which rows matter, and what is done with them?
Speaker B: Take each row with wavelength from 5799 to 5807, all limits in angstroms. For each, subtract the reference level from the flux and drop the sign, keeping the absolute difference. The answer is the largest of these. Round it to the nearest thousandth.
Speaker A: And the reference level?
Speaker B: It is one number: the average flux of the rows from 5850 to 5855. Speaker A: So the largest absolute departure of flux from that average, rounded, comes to 0.058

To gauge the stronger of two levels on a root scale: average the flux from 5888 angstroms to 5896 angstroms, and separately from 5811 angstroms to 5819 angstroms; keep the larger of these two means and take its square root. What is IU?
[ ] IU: 0.864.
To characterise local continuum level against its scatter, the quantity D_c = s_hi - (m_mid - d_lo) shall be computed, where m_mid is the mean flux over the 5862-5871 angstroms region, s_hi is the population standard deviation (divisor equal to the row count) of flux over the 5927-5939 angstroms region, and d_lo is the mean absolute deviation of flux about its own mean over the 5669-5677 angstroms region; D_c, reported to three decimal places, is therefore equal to -0.684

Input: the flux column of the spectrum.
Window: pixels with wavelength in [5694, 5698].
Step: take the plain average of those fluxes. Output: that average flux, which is 0.704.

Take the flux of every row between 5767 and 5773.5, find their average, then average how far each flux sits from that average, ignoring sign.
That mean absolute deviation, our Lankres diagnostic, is 0.0260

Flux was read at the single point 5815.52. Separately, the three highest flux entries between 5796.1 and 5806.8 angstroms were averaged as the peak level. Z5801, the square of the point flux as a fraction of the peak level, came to 0.88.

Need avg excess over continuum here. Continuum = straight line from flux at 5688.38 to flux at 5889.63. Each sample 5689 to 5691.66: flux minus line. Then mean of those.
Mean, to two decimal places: 0.00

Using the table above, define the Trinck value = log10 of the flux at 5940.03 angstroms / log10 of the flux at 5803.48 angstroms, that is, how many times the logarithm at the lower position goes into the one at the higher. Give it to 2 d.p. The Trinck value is 1.33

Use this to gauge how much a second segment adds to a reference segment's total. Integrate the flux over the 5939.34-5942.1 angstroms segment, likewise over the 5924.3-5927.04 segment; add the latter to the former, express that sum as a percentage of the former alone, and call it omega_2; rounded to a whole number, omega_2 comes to 203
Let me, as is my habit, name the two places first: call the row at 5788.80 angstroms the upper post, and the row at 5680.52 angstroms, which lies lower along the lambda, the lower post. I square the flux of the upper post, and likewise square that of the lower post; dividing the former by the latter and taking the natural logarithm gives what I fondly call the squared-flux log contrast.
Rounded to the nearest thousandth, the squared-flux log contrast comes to 0.220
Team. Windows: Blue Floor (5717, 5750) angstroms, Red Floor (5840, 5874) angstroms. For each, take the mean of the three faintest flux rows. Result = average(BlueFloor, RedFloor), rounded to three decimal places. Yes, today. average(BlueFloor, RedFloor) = 0.690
